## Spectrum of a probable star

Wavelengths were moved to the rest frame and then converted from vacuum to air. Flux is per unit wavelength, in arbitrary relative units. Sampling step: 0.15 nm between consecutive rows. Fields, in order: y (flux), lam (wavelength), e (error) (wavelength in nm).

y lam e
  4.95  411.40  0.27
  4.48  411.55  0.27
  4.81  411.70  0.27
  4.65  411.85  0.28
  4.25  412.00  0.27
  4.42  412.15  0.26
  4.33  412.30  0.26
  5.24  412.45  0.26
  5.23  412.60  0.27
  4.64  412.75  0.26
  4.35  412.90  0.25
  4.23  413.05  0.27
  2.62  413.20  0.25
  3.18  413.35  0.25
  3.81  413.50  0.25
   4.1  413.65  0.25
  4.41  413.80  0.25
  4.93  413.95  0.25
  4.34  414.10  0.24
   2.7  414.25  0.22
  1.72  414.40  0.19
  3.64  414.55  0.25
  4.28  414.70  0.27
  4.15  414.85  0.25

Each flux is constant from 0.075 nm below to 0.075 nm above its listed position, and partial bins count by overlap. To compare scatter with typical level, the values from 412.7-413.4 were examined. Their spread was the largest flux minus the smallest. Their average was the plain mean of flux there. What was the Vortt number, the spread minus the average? -1.78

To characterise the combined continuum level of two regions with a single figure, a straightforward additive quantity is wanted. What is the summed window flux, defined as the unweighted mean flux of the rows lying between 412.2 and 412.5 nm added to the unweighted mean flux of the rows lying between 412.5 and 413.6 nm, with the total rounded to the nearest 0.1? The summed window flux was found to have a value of 8.8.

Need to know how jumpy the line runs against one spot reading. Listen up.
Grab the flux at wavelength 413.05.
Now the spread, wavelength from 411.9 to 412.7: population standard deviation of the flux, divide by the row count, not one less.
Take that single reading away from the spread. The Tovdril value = -3.8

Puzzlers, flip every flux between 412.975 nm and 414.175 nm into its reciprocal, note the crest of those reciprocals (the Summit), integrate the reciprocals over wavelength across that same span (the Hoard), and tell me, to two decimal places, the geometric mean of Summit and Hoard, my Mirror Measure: 0.35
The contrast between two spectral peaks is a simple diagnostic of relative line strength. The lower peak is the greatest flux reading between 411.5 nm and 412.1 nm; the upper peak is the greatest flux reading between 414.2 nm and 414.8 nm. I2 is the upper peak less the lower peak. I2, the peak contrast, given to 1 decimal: -0.5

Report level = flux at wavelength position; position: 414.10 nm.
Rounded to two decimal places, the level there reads 4.34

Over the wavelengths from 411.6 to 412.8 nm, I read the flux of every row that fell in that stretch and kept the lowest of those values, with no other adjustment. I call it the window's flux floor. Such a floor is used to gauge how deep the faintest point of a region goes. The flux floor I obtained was 4.25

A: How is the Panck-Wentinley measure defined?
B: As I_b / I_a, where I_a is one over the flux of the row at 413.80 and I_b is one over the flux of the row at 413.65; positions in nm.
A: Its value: 1.08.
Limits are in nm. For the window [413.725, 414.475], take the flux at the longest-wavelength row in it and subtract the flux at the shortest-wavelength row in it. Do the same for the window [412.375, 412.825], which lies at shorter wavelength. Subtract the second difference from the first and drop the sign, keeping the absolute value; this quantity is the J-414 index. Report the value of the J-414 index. 2.1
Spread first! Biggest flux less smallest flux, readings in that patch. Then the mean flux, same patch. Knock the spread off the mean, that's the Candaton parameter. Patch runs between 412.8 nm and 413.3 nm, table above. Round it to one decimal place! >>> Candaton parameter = 2.0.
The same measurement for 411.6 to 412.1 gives 4.0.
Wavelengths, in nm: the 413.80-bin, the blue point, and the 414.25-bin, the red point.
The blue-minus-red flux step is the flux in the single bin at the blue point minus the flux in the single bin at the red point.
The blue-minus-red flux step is 1.7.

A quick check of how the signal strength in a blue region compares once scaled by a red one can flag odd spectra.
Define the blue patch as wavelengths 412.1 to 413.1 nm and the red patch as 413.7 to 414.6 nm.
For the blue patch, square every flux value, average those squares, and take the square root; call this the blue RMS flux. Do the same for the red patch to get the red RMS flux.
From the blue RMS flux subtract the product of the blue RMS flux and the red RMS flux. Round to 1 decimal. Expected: -13.0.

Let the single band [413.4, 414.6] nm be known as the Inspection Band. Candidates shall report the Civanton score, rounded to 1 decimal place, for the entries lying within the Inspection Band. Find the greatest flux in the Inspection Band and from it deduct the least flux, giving 3.2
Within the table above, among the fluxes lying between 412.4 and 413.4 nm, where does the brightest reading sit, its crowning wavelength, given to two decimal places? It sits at 412.45 nm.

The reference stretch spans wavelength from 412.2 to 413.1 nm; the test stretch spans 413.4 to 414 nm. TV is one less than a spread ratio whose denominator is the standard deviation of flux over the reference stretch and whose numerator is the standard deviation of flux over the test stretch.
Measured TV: 0.0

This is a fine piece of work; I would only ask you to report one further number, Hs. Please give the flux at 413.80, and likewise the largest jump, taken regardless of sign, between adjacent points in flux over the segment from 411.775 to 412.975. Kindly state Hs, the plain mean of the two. 2.66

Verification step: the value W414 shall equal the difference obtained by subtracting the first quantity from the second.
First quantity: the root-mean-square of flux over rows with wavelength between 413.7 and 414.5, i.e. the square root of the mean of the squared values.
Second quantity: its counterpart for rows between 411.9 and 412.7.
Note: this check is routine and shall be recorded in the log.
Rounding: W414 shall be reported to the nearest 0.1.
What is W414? 0.9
